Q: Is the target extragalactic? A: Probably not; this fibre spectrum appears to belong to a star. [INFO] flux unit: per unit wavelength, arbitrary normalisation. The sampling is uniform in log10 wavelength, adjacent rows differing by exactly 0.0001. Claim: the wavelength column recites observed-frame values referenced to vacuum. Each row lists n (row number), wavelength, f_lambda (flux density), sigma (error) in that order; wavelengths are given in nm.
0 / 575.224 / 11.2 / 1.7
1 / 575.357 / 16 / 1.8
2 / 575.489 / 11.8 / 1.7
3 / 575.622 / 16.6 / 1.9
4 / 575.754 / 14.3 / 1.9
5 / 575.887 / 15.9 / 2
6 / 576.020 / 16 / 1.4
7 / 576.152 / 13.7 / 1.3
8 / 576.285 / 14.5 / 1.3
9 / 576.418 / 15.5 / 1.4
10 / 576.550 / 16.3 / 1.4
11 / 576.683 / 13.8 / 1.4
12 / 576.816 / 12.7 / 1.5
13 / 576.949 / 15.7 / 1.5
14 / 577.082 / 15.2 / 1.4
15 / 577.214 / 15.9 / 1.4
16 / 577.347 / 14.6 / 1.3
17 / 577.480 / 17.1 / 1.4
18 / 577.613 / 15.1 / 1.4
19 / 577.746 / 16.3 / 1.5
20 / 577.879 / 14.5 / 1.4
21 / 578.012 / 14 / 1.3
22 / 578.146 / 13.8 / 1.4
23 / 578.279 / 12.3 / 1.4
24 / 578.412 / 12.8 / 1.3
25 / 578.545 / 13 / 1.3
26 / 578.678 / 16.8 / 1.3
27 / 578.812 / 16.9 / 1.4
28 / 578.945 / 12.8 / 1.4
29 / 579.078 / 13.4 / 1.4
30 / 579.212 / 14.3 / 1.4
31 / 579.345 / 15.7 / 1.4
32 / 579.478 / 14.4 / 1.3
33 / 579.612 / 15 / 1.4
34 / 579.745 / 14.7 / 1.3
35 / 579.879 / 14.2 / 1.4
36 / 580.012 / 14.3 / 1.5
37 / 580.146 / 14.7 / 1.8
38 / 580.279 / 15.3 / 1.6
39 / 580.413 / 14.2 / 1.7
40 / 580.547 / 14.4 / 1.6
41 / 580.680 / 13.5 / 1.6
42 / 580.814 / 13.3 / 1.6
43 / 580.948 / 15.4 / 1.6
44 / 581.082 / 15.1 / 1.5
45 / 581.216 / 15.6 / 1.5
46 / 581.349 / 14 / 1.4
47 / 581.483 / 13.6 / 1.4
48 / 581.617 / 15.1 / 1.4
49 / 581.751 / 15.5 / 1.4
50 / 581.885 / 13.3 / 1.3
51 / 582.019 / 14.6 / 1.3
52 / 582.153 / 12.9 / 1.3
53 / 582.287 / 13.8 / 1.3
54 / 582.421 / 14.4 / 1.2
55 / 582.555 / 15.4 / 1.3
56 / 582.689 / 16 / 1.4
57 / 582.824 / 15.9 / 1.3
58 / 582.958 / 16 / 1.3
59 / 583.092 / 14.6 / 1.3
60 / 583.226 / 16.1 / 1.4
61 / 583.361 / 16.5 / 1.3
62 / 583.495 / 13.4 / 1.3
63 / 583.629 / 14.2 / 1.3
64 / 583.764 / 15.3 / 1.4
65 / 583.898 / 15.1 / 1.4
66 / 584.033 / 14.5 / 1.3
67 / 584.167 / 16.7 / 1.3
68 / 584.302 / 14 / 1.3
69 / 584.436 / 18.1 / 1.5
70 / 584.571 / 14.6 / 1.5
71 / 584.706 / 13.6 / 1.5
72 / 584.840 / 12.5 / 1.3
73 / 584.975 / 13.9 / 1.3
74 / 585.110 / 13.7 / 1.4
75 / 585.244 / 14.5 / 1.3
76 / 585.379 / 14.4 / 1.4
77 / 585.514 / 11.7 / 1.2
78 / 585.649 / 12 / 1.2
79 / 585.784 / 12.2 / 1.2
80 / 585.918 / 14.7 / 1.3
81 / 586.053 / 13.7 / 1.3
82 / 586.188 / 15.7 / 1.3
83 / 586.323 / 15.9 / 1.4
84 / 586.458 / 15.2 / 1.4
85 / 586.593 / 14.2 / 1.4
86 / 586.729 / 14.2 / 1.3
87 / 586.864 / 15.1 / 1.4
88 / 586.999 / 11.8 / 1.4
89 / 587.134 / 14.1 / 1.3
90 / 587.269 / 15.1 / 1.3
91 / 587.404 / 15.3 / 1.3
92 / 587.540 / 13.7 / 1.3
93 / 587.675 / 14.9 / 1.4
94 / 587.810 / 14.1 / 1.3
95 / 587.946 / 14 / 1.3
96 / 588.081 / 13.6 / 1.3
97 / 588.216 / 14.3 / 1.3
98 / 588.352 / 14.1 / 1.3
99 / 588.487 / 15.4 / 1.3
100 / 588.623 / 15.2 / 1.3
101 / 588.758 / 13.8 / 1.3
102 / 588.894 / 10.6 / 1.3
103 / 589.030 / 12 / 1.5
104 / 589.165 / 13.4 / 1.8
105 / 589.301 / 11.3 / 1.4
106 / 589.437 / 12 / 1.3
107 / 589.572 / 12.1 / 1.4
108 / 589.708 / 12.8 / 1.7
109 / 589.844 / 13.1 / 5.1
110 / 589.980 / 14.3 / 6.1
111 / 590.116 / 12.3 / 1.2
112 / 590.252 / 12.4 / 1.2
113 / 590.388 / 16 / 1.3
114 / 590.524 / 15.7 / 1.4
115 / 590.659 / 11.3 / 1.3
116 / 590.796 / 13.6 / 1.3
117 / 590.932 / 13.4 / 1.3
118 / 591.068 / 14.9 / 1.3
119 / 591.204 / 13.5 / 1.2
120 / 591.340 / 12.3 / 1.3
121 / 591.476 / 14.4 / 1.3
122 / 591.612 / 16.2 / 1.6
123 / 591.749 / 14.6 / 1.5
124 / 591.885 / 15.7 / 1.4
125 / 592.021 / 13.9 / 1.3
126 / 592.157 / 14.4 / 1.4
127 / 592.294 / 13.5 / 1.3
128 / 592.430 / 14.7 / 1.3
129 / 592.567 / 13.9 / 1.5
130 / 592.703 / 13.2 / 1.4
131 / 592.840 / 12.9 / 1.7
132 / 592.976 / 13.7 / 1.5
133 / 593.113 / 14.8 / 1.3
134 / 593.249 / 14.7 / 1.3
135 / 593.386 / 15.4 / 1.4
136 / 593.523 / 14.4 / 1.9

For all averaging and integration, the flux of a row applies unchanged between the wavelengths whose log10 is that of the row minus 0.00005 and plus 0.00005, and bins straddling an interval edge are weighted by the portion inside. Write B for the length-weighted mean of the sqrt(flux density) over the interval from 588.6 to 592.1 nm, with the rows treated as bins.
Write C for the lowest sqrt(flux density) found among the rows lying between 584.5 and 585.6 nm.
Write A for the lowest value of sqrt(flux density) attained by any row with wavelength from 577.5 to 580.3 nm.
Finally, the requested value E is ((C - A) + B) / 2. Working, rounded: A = 3.51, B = 3.67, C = 3.42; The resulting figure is 1.79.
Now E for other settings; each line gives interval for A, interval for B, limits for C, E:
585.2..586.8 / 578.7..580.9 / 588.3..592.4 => 1.82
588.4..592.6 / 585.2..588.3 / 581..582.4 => 2.04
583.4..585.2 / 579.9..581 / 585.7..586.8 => 1.87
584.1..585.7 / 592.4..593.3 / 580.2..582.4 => 1.95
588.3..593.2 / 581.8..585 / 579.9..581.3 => 2.12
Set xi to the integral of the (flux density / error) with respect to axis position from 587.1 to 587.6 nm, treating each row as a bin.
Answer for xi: 5.6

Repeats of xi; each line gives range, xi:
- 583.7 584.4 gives 7.9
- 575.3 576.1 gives 6.9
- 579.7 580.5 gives 7.6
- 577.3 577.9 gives 6.7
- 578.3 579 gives 7.5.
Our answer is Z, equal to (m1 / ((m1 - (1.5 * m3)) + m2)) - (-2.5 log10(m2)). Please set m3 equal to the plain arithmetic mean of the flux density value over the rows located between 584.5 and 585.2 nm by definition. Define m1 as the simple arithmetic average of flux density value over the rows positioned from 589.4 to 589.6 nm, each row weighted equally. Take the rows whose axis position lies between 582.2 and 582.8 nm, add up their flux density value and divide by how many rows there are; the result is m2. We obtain 4.80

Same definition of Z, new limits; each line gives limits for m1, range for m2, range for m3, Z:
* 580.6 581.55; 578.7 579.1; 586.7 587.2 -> 4.68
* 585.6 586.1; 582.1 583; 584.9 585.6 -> 4.66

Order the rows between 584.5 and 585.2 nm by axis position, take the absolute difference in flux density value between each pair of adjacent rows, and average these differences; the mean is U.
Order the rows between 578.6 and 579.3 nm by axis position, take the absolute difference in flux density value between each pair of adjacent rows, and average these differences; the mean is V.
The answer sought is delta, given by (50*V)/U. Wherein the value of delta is 77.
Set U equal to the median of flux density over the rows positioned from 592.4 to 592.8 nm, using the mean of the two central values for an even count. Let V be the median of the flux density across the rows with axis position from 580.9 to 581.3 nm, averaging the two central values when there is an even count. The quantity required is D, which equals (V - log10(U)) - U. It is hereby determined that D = 0.4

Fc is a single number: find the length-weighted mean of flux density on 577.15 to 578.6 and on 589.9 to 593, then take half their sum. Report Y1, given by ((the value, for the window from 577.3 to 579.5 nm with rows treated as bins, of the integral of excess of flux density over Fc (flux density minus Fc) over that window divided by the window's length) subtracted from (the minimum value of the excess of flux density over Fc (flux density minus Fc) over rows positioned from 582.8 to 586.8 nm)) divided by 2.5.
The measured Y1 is -1.2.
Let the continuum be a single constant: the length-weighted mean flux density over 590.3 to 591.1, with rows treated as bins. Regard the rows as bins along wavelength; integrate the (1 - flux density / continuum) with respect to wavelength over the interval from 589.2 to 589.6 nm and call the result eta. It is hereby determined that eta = 0.062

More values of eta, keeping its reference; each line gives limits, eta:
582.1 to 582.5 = 0.008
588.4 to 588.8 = -0.022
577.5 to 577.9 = -0.043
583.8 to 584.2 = -0.035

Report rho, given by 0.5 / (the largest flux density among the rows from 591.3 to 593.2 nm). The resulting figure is 0.0309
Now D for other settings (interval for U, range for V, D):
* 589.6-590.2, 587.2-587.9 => 0.8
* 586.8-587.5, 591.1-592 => -1.8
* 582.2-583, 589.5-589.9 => -4.0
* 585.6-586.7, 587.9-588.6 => -1.5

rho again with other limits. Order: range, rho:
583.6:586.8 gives 0.0276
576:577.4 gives 0.0307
